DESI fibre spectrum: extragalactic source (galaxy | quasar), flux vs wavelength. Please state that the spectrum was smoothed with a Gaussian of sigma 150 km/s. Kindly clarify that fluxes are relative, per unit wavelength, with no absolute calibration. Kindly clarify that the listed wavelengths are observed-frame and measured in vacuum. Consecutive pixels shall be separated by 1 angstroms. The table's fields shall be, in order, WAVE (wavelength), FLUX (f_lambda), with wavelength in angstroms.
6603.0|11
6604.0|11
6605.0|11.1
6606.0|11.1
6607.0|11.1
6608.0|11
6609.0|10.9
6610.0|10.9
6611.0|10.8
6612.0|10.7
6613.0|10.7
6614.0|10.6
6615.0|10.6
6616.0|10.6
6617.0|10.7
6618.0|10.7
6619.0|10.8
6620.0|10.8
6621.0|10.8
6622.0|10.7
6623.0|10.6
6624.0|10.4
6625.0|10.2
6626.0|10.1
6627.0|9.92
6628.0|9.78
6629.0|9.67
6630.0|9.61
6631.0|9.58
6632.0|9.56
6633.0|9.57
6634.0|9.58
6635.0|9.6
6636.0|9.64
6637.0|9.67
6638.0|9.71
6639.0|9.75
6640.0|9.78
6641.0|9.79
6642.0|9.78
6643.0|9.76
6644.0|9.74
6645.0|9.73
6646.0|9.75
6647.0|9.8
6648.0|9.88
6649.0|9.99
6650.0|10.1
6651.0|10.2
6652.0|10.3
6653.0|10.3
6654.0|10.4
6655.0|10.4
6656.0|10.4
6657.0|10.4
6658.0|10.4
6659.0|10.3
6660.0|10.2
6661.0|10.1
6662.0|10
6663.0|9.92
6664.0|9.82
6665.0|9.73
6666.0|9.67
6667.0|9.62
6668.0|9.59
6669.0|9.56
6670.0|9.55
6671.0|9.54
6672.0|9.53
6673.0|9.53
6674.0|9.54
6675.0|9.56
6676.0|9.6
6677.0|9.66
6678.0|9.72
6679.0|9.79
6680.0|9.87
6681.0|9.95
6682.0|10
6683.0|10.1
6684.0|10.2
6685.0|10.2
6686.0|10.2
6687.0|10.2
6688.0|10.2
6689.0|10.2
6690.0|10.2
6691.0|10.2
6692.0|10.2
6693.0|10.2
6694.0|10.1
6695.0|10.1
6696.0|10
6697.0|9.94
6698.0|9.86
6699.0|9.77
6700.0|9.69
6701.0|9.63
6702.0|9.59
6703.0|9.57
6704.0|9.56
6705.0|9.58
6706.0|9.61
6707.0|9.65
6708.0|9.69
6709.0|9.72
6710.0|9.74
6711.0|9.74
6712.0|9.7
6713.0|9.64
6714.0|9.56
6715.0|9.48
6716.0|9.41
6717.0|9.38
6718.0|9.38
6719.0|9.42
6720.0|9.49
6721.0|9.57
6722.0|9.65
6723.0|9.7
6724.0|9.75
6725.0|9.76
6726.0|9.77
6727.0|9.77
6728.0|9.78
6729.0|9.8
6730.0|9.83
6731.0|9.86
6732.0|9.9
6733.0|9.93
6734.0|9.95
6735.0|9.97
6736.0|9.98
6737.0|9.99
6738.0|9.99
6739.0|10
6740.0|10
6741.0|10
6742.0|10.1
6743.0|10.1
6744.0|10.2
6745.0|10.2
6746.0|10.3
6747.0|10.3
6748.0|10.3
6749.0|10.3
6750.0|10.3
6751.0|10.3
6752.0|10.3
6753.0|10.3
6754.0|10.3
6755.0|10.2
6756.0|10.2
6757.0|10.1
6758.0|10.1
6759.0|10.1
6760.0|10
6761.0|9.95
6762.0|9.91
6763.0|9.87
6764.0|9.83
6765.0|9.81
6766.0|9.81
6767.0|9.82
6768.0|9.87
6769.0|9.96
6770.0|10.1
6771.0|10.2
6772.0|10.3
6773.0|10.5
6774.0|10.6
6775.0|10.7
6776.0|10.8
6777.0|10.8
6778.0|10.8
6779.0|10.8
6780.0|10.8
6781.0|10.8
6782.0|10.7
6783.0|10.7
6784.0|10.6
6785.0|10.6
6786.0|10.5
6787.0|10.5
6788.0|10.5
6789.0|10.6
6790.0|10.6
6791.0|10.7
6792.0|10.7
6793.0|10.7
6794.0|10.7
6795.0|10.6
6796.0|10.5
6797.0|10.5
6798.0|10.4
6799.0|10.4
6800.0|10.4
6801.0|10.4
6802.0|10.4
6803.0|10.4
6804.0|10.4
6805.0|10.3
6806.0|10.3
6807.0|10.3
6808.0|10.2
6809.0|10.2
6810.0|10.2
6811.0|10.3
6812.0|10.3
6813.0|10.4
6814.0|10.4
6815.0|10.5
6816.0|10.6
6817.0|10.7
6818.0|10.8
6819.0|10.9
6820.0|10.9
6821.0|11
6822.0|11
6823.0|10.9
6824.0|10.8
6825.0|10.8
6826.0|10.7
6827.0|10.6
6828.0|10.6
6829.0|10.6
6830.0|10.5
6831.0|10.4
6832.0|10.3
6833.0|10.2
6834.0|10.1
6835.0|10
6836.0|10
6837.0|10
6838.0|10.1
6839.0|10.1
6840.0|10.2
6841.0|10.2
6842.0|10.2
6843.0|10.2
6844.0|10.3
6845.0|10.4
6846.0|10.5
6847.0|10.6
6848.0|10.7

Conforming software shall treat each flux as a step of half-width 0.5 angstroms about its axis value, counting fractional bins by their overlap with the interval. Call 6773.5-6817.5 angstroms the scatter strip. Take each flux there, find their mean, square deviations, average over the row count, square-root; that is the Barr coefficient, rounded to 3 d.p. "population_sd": 0.182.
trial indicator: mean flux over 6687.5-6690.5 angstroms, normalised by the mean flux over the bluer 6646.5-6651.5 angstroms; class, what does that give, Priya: 1.02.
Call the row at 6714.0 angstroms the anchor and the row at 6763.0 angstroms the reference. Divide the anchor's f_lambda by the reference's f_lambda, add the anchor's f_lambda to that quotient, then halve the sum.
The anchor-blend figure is 5.26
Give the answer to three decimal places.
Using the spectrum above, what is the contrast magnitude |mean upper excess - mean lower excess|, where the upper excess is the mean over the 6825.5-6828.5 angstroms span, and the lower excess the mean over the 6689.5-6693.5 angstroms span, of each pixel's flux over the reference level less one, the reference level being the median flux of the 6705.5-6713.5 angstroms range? 0.045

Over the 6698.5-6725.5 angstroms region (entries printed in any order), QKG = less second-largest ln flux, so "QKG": -2.28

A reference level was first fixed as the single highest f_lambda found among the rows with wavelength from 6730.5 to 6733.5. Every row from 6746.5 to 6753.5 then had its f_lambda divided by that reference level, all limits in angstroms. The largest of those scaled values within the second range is 1.037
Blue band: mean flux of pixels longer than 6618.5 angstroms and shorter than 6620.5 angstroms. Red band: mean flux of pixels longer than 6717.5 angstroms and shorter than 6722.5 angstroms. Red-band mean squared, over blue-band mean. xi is 8.4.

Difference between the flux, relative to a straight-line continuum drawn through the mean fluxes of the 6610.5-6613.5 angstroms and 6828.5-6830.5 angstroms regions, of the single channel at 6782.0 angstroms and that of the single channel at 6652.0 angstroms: 0.05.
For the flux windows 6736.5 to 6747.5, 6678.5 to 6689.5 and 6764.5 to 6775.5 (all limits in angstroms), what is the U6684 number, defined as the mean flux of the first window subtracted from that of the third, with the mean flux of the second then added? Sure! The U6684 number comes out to 10.1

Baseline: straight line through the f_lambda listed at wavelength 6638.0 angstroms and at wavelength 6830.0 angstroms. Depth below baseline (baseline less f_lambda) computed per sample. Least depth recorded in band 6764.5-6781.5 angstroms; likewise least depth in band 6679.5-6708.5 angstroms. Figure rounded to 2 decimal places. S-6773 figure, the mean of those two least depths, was -0.41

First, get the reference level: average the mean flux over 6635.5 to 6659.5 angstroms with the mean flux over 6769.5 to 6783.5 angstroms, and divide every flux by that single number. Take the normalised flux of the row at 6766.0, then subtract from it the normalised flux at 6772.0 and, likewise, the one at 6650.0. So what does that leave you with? -1.03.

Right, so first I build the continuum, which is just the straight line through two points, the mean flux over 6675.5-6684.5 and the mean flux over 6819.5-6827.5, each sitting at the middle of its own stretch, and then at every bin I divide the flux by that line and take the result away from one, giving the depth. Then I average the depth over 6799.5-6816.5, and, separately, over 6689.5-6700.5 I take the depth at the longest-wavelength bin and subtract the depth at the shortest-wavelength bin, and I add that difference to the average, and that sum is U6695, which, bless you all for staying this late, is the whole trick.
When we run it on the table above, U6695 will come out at 0.09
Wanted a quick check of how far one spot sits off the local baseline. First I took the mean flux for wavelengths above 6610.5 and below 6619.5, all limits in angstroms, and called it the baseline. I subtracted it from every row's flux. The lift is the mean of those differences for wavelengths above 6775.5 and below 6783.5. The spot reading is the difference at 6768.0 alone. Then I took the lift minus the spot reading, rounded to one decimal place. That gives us 0.9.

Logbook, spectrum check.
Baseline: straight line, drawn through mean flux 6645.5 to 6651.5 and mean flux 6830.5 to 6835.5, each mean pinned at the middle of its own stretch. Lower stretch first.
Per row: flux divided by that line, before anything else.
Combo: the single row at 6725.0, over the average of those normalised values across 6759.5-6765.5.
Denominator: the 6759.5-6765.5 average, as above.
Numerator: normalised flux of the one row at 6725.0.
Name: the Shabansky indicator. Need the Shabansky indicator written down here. 0.99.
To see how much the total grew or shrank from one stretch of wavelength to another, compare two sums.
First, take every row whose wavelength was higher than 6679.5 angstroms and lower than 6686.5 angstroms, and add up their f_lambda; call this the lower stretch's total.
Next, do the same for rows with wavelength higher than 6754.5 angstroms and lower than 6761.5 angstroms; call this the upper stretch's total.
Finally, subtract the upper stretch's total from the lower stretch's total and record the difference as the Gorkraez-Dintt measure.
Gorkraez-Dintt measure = 0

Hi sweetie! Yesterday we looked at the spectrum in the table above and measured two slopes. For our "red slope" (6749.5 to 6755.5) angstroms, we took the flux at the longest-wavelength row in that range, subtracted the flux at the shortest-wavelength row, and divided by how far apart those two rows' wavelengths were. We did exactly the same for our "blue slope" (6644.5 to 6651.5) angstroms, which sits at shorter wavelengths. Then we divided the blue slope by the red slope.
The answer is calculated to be -3.9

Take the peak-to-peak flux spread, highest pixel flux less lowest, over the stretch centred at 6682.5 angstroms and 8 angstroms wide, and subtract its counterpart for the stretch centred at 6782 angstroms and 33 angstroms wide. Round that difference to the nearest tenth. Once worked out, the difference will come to -0.6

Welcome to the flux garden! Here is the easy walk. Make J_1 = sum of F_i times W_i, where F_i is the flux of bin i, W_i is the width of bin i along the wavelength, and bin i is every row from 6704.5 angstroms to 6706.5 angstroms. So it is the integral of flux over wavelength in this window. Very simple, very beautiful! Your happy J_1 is 19.2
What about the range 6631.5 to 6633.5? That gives 19.1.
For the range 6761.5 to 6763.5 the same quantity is 19.8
